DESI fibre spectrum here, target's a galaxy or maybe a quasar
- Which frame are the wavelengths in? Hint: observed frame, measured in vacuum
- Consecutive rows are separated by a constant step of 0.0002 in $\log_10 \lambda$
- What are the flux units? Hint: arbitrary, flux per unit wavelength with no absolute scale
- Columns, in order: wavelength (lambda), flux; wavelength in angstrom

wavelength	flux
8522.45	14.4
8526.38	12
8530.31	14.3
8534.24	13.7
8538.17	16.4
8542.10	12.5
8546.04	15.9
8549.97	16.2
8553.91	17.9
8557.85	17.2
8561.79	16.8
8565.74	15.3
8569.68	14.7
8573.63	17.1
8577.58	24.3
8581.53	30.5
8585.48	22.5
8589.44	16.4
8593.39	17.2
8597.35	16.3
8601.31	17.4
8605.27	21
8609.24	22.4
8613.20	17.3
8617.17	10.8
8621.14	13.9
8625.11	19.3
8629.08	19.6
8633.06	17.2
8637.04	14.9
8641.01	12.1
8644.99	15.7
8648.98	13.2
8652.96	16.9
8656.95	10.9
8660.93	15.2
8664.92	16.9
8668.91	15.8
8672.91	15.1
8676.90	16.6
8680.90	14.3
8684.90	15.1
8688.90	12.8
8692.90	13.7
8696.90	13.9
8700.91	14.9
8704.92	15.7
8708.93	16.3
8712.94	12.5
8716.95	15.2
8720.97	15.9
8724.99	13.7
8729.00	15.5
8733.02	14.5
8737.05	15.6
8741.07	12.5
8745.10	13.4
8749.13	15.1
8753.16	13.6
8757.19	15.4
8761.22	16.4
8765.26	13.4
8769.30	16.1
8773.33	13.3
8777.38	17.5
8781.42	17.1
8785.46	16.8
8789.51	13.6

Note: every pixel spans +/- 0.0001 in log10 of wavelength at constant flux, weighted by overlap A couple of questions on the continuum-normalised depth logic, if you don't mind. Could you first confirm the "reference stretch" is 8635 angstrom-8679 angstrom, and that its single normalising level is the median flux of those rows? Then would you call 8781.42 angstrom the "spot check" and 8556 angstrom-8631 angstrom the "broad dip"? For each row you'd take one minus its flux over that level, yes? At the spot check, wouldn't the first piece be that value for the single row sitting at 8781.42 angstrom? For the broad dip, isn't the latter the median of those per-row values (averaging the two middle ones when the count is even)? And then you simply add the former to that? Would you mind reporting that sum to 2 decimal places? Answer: -0.26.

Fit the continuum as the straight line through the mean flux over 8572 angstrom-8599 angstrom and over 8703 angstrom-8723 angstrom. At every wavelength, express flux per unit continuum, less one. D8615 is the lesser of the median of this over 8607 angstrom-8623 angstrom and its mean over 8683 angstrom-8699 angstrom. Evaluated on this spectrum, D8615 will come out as -0.19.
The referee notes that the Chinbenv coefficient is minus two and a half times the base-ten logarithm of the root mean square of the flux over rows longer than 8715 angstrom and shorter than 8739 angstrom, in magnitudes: -2.95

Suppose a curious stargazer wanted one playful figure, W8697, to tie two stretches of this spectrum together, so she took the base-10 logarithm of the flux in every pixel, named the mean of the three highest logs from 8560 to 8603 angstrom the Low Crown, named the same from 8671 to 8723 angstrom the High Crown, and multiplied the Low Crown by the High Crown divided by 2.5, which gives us 0.682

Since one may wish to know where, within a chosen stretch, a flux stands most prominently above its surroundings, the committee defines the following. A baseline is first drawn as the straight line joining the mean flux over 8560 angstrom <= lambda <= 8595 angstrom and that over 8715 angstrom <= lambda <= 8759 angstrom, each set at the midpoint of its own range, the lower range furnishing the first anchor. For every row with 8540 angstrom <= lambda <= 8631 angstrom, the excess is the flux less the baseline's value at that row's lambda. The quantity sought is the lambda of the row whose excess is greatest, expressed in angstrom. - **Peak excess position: 8581.53 angstrom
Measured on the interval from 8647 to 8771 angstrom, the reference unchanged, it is 8761.22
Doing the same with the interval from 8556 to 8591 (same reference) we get 8581.53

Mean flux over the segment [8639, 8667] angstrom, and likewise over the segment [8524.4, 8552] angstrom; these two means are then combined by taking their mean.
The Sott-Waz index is 14.4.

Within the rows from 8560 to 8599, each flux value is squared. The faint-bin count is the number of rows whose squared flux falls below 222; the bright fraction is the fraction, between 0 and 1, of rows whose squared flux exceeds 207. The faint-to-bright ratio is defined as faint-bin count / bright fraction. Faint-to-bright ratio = 1.0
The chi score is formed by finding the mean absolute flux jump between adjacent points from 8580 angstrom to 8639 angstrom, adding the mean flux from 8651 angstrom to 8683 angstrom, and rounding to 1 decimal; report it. 18.6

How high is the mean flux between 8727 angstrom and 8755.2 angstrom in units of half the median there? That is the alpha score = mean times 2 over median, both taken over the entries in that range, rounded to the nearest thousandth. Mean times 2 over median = 1.974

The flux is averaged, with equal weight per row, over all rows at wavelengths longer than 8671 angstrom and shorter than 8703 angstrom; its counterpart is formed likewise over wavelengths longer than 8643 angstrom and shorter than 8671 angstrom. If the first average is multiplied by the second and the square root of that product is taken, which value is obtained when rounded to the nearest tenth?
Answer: 14.7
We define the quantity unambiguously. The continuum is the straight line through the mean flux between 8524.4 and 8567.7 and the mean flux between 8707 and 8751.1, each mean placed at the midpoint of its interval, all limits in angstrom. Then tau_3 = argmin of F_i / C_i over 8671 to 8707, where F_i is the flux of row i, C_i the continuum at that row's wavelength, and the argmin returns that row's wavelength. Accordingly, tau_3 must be 8688.90 angstrom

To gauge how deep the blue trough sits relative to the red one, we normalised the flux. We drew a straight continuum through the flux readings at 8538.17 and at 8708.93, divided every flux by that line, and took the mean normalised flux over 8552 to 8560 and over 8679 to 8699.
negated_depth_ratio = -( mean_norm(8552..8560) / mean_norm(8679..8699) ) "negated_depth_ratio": -1.25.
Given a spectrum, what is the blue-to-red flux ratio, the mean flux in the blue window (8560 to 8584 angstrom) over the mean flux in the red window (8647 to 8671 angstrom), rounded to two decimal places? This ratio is 1.34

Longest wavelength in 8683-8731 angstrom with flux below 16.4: 8729.00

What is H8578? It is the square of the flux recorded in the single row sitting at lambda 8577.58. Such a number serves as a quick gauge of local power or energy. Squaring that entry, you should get 590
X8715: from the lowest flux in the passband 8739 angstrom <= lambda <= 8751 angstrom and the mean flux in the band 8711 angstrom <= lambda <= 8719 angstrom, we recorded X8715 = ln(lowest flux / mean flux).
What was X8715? -0.10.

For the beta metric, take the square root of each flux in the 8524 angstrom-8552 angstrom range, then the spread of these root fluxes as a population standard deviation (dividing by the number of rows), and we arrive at 0.22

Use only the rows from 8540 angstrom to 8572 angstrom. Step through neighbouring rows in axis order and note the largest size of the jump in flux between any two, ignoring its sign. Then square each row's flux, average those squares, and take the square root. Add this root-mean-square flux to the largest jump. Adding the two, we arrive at 19.3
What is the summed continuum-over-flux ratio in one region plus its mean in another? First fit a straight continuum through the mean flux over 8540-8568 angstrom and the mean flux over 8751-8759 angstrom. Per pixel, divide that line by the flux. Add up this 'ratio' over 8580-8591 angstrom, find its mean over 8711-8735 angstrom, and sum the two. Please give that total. 3.2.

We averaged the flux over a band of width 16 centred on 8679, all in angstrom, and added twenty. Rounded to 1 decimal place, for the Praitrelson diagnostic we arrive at 35.3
